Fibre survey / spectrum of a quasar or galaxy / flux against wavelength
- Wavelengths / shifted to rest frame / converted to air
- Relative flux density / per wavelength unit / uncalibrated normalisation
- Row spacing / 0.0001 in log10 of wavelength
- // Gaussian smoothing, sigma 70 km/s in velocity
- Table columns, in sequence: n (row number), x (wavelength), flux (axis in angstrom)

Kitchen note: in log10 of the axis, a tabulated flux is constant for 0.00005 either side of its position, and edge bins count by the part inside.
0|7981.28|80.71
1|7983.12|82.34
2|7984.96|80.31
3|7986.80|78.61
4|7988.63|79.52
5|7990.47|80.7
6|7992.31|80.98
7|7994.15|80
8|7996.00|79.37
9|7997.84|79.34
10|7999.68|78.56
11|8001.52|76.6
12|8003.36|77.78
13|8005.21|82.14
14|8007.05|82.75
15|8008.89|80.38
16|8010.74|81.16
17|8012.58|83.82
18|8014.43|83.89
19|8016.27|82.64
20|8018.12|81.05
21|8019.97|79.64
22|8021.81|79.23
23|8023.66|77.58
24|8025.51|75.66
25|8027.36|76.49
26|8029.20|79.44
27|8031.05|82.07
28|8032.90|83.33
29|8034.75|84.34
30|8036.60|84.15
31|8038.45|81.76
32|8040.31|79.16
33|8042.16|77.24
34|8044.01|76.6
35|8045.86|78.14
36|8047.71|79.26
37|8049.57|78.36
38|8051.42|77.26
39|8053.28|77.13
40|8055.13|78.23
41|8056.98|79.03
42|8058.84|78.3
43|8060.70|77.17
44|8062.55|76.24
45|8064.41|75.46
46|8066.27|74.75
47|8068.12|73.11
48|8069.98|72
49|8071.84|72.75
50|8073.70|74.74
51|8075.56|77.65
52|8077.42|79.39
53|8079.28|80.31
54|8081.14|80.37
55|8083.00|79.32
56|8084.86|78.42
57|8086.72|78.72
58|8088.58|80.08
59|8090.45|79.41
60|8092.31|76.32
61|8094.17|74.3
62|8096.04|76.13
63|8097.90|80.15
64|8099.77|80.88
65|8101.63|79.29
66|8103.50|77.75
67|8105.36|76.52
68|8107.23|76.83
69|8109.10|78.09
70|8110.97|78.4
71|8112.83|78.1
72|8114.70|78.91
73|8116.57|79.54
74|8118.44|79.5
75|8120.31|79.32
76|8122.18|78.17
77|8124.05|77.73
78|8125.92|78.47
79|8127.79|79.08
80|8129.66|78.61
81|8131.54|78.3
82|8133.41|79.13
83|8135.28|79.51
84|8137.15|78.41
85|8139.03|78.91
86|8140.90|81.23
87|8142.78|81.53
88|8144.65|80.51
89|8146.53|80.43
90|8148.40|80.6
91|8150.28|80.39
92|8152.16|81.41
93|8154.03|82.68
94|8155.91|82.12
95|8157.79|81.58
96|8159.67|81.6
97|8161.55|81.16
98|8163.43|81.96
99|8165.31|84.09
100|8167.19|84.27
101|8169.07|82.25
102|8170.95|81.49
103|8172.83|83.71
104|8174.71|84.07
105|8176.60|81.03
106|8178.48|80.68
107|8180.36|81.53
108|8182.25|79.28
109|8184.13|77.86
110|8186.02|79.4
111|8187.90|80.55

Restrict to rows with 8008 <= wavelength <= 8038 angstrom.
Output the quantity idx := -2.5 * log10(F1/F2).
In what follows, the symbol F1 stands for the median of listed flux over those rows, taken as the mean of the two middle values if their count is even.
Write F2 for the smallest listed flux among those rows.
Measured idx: -0.075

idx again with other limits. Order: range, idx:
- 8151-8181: -0.015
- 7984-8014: -0.049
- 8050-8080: -0.075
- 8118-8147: -0.019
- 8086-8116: -0.056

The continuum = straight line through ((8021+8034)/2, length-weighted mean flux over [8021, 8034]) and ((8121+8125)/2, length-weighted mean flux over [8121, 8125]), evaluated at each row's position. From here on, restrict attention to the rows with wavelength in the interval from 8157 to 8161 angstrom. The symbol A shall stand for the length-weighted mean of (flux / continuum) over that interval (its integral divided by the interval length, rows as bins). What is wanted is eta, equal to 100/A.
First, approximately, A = 1.05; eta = 95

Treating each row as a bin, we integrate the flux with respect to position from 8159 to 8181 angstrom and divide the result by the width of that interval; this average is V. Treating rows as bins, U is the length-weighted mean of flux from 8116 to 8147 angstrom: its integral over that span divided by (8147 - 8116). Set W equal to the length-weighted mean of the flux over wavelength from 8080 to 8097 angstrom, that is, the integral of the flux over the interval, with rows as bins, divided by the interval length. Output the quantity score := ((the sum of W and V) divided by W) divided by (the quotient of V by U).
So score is 1.98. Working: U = 79.3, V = 82.4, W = 78.2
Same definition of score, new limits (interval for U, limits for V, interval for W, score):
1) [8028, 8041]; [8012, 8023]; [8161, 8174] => 2.00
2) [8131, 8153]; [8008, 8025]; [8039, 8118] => 2.02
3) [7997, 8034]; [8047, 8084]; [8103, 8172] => 2.04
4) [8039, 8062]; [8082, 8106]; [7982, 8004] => 1.98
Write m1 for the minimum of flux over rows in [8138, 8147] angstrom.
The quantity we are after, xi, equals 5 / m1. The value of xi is 0.0634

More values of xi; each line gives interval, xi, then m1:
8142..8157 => 0.0622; 80.39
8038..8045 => 0.0653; 76.6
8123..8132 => 0.0643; 77.73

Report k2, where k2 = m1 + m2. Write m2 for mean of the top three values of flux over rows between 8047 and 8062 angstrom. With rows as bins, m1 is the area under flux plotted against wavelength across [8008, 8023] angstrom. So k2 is 1300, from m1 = 1221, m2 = 78.9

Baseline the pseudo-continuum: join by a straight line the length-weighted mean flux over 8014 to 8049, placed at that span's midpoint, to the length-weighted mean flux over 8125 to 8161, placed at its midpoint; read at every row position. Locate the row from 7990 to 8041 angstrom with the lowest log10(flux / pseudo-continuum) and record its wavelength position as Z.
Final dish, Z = 8025.51 angstrom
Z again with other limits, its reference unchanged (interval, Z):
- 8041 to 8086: 8069.98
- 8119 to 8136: 8124.05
